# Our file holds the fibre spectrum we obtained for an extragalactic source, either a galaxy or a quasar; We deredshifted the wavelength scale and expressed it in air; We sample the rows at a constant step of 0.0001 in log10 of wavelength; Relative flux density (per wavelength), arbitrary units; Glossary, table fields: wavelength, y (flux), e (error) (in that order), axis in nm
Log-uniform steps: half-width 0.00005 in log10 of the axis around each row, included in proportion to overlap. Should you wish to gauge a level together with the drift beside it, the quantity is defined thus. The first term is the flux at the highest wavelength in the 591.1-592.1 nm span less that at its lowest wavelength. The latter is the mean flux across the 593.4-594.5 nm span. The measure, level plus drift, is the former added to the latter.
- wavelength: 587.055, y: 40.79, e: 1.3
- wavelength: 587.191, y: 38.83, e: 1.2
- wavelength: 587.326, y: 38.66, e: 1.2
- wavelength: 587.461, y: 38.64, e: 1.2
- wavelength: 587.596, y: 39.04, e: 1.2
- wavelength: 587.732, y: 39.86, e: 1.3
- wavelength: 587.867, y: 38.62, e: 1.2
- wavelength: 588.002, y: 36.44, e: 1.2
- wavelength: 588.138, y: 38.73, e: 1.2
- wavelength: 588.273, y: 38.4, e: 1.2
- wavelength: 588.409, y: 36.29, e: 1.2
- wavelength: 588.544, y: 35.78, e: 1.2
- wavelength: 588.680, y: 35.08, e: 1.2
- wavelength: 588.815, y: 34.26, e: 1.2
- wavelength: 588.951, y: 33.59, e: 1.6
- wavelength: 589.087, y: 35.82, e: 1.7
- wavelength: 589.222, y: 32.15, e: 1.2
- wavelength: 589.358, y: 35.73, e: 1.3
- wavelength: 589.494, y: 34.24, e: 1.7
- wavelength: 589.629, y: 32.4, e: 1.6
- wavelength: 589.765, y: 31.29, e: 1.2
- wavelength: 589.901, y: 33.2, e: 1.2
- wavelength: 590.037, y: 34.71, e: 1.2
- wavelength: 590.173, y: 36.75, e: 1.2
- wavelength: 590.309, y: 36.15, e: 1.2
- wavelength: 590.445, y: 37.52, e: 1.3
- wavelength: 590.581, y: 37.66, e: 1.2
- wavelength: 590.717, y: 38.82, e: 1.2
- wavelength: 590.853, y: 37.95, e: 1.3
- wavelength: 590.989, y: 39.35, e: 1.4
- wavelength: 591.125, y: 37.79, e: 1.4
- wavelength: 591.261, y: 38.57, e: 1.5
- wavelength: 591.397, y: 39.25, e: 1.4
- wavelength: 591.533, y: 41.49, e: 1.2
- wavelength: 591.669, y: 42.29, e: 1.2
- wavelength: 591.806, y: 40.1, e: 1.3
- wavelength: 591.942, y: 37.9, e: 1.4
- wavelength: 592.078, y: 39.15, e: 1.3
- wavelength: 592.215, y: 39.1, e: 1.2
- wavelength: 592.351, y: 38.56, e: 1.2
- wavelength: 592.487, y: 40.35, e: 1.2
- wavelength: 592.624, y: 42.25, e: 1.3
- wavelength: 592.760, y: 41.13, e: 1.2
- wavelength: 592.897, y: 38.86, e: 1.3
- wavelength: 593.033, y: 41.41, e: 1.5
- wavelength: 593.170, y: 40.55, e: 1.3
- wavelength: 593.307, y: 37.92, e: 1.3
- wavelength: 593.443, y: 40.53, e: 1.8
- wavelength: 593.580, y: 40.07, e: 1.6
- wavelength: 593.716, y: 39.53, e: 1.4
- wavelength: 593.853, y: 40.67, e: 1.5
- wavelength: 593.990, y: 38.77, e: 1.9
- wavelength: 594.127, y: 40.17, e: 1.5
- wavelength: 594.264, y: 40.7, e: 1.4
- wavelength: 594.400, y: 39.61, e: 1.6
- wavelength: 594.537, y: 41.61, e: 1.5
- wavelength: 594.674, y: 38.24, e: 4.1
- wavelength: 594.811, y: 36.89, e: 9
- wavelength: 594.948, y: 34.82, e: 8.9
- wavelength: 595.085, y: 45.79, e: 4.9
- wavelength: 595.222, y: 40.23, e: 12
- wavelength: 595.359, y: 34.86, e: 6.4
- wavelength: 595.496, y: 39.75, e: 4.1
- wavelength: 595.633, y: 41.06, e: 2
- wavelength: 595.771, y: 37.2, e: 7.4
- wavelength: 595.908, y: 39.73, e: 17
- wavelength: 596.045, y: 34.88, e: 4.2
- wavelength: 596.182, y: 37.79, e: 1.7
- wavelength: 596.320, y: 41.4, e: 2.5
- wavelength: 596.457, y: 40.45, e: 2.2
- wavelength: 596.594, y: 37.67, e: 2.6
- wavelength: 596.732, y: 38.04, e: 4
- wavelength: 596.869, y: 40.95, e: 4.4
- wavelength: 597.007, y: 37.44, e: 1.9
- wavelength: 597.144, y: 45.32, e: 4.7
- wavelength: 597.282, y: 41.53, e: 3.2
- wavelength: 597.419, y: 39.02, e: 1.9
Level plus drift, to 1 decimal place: 41.4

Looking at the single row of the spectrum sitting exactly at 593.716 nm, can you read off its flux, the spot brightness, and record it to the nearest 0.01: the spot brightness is 39.53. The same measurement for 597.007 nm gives 37.44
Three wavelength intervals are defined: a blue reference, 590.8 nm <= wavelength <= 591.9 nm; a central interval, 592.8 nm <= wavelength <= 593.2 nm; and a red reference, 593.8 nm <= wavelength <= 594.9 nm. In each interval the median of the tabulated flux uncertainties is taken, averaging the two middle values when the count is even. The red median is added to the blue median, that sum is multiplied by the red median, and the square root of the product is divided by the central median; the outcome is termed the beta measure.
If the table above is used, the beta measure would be 1.6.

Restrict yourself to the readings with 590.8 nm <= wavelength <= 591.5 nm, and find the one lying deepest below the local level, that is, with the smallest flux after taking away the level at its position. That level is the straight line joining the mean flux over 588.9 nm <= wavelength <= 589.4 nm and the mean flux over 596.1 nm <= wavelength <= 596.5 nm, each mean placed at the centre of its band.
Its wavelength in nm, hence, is 591.125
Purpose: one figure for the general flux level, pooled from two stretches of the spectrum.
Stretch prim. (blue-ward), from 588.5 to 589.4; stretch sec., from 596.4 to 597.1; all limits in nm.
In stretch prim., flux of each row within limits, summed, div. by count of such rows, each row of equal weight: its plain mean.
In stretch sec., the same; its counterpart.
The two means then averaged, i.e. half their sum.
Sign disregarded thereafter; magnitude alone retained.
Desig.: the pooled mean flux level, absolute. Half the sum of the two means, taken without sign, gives 36.8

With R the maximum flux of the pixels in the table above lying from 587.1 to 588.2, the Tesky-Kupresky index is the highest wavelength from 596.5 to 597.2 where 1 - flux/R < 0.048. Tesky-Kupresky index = 597.144 nm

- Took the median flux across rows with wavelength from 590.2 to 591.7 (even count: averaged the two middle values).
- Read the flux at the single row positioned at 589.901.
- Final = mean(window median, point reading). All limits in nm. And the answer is 35.9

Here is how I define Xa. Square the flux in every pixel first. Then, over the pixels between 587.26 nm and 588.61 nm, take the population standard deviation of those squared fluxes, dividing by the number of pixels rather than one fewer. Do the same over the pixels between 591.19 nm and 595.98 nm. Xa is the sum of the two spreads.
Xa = 258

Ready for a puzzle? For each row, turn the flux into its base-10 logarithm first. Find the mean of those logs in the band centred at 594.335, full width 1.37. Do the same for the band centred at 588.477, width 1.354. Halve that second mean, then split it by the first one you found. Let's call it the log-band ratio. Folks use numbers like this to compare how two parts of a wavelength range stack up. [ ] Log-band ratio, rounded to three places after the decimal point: 0.490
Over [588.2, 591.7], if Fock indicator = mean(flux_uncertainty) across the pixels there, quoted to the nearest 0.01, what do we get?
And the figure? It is 1.32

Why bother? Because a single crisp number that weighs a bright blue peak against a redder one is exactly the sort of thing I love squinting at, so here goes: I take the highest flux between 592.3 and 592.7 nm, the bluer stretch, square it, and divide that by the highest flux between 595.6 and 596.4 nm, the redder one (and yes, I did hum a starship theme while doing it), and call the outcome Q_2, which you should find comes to 43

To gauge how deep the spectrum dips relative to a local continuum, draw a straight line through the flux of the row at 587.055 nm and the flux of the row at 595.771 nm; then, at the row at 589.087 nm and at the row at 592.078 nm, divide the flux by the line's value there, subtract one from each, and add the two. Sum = -0.09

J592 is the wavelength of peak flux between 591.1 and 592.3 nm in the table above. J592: 591.669 nm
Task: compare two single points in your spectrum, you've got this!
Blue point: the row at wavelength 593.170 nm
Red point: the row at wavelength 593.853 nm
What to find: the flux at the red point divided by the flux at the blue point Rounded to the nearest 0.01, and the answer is 1.00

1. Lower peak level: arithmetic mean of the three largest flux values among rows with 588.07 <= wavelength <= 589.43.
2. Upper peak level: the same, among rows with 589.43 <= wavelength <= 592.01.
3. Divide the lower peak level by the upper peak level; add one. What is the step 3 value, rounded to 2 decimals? 1.92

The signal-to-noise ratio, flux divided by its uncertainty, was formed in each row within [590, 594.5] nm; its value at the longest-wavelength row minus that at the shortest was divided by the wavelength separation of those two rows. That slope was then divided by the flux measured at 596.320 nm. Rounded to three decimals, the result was -0.023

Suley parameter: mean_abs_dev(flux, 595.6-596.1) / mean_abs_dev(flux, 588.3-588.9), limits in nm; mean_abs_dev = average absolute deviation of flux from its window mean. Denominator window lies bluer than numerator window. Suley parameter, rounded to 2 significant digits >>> 3.2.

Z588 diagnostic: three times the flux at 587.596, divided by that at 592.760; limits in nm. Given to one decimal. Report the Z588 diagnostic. 2.8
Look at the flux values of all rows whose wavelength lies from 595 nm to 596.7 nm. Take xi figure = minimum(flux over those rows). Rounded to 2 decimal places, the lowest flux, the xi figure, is 34.86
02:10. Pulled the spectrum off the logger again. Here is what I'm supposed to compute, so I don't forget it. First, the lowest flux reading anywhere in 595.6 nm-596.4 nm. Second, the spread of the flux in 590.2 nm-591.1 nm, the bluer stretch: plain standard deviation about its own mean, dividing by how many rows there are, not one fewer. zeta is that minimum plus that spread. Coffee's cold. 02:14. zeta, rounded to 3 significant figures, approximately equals 35.9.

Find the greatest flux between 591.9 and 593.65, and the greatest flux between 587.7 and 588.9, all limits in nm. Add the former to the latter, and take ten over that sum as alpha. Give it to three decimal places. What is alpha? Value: 0.122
